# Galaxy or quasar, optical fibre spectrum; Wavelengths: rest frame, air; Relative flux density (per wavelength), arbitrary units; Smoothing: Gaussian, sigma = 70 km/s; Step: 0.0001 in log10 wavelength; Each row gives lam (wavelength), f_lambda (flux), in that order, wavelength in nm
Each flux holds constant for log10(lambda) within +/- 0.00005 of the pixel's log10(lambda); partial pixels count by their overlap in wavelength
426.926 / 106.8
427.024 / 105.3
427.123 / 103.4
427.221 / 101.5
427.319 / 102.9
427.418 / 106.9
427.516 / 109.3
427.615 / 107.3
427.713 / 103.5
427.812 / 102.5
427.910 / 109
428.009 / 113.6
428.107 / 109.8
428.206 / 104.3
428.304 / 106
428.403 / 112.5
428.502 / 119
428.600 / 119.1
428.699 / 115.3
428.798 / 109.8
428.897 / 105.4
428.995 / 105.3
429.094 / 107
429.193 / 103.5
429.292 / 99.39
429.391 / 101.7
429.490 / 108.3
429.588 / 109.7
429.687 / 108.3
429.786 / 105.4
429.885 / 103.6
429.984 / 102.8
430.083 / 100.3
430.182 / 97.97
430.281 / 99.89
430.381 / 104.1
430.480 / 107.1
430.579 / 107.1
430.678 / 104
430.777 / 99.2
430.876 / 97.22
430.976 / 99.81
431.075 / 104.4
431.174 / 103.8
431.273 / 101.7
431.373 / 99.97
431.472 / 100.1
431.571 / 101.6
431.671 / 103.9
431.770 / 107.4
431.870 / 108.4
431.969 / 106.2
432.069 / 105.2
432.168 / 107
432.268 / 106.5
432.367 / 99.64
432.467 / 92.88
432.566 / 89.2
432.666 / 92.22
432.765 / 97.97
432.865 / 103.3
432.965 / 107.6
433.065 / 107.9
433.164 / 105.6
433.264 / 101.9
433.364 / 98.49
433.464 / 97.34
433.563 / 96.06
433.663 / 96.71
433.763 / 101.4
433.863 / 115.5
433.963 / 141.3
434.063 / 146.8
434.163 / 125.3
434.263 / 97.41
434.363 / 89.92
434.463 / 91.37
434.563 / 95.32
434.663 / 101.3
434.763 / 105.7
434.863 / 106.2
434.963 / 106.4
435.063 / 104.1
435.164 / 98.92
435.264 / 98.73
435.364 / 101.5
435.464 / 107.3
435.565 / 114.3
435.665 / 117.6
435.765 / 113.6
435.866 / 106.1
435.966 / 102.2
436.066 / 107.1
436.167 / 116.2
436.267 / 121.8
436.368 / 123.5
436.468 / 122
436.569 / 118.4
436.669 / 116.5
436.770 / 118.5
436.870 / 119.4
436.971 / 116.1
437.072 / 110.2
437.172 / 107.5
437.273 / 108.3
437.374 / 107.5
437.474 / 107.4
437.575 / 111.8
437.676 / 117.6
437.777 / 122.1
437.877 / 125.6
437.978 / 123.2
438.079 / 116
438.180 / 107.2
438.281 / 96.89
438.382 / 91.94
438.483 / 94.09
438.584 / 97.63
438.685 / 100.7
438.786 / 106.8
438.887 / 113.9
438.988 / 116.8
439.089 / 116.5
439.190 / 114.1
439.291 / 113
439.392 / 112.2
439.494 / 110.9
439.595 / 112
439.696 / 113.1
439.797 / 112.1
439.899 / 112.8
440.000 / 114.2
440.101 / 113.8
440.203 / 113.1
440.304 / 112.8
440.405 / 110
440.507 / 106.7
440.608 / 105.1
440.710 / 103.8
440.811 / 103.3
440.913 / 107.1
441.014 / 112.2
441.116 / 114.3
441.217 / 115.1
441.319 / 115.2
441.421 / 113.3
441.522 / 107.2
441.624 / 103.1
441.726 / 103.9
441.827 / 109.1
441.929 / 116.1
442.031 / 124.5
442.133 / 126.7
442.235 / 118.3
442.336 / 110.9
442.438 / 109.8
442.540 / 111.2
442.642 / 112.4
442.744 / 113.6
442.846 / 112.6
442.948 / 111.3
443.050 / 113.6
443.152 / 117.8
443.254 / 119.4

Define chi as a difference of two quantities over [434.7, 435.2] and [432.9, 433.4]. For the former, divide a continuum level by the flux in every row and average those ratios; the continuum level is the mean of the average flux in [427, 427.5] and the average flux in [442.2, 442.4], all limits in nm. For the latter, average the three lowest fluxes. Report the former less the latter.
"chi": -100.9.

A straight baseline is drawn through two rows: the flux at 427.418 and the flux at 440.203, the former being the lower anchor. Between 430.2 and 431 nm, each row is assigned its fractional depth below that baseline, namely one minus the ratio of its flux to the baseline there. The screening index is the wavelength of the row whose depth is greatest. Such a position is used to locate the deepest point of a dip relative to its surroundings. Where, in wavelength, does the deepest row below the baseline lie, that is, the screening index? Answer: 430.876 nm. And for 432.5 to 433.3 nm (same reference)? 432.566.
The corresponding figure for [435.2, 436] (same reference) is 435.264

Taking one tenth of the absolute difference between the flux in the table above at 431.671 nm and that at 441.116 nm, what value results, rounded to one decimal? 1.0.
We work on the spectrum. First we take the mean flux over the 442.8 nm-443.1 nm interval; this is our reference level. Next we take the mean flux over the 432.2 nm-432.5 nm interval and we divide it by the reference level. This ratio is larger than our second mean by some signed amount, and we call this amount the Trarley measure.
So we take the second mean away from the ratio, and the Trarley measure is -99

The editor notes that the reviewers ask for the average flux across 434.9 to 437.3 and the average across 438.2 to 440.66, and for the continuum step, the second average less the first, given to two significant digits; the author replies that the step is -2.7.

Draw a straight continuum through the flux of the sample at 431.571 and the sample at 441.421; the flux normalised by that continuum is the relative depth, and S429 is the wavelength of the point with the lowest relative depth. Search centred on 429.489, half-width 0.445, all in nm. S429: 429.292 nm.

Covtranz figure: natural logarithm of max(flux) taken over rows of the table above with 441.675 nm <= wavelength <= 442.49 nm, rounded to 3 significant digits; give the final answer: 4.84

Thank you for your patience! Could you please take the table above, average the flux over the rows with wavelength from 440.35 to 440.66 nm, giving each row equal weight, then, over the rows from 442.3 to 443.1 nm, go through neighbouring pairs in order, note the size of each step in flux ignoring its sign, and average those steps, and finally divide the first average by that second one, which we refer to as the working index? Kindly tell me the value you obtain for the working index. 79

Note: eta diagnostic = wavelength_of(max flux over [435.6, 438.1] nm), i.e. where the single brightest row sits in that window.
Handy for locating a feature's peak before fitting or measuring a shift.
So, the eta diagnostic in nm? 437.877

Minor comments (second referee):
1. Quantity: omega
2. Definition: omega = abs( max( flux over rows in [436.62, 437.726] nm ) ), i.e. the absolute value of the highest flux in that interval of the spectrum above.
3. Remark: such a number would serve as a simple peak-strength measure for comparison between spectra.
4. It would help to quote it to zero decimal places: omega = 119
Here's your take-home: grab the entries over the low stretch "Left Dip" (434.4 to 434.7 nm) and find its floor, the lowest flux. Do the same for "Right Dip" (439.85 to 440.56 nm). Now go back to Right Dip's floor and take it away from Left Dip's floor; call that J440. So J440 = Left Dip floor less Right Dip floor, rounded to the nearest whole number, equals -15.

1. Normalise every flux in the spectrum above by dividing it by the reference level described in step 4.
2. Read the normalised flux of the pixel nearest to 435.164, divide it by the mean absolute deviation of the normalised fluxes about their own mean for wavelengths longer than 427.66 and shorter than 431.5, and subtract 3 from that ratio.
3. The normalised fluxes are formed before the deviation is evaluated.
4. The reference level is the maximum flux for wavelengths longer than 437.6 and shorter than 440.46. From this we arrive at 21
